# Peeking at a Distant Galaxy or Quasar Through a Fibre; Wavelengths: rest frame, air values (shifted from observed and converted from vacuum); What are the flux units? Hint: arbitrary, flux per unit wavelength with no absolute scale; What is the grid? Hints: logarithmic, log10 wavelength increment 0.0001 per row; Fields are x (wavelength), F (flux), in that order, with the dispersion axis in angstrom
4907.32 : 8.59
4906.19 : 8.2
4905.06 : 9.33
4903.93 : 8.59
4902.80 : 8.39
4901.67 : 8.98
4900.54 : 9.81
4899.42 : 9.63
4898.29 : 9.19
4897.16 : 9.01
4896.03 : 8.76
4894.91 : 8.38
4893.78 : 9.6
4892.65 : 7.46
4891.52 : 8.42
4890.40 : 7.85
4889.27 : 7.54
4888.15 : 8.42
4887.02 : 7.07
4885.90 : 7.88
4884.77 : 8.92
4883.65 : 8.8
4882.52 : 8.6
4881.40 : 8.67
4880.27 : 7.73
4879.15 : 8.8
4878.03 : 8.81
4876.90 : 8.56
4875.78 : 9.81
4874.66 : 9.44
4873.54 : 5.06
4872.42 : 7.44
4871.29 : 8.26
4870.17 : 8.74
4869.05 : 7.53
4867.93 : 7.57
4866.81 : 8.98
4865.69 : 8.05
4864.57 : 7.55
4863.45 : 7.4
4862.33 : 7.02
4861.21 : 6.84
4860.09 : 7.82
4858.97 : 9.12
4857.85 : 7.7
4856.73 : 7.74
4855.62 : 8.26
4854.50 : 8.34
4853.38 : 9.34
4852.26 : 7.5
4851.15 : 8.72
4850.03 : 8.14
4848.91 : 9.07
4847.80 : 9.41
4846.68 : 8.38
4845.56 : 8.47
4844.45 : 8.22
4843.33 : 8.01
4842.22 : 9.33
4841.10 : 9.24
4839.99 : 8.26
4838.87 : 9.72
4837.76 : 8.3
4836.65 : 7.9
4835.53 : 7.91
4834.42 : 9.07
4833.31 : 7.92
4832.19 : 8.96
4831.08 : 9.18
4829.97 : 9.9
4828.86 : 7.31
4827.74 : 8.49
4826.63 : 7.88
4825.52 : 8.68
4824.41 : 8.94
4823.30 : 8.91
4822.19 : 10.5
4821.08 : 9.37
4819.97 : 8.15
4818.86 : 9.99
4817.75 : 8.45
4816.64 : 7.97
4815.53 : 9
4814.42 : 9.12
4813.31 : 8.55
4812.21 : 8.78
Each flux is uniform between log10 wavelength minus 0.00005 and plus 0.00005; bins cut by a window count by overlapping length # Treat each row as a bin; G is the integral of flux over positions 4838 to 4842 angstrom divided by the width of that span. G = 9.0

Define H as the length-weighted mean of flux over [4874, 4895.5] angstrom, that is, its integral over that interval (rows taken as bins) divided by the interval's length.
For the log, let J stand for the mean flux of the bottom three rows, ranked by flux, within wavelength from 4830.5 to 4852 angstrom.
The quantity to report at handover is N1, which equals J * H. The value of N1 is 67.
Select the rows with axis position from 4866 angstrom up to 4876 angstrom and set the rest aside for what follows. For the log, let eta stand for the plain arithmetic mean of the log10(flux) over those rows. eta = 0.901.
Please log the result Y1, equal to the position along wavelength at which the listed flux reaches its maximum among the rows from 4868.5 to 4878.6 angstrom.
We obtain 4875.78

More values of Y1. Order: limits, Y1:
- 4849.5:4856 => 4853.38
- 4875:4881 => 4875.78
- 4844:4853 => 4847.80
